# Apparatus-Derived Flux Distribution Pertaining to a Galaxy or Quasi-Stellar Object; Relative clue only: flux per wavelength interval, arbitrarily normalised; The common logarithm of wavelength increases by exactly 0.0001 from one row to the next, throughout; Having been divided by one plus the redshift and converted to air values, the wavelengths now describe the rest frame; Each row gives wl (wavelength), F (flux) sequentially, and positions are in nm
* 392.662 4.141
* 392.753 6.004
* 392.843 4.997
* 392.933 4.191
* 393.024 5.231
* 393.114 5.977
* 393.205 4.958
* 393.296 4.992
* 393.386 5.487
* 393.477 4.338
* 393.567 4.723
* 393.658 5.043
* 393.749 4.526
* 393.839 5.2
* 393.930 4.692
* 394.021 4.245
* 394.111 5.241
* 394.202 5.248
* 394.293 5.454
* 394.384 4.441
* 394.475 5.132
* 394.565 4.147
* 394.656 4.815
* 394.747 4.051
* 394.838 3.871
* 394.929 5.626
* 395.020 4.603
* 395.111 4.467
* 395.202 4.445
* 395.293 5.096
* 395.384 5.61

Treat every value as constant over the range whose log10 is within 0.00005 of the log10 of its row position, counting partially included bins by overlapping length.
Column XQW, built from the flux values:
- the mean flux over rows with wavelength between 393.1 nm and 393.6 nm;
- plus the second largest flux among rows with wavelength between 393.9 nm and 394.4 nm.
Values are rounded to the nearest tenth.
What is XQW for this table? 10.3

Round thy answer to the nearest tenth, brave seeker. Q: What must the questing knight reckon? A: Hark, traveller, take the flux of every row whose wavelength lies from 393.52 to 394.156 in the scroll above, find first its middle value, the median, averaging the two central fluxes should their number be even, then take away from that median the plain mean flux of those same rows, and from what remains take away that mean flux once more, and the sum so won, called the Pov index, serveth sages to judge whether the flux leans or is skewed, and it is -4.9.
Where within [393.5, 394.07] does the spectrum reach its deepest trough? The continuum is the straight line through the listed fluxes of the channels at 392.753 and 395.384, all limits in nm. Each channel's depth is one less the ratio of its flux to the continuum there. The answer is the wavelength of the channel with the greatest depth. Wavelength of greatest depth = 394.021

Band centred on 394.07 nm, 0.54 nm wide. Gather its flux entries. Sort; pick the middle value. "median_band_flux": 5.2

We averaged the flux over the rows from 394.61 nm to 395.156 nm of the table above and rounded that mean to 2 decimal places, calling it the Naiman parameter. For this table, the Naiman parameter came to 4.57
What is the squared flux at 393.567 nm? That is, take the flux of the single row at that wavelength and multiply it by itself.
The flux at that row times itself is 22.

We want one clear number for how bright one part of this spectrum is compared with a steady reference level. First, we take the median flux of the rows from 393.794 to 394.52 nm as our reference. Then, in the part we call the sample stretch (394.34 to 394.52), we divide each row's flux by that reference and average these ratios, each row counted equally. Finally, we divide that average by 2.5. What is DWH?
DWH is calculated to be 0.371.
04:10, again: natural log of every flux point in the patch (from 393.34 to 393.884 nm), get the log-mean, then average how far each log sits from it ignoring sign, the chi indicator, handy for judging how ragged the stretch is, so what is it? 0.073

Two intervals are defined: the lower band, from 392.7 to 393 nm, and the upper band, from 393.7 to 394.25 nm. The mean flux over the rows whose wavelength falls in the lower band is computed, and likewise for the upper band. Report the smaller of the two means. 4.86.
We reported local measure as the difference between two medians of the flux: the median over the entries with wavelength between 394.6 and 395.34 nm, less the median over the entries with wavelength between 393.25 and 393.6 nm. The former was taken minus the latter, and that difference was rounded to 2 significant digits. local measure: -0.32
